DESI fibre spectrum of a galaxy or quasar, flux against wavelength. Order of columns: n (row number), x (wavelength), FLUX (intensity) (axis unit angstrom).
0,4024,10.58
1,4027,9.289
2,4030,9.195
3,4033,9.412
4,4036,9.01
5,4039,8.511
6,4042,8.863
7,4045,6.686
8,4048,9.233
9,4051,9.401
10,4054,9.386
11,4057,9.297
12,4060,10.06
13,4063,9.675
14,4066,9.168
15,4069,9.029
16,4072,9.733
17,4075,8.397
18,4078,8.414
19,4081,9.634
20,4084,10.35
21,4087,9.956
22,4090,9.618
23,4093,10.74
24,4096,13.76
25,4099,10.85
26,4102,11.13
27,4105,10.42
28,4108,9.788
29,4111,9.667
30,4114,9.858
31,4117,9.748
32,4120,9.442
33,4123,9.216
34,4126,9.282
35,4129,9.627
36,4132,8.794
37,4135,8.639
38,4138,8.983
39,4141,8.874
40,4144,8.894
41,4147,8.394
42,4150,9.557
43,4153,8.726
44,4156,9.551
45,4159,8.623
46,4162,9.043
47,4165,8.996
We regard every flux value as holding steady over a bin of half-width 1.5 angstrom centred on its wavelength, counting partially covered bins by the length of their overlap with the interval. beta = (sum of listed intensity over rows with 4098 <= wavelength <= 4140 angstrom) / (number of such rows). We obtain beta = 9.7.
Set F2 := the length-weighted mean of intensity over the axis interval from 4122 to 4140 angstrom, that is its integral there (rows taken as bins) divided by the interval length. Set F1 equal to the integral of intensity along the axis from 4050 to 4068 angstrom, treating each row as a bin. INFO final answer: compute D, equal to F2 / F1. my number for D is 0.053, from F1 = 170.8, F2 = 9.1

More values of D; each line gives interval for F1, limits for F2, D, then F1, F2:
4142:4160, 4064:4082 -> 0.056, 161.4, 9.1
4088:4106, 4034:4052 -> 0.043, 199.3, 8.6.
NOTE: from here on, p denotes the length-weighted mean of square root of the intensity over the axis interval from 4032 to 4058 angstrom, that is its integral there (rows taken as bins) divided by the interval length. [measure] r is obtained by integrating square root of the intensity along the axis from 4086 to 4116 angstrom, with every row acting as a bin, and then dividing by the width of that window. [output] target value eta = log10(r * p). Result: 0.984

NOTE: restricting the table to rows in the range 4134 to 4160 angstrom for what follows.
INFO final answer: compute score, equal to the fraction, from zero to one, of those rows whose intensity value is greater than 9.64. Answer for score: 0.0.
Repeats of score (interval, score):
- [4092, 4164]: 0.4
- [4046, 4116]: 0.6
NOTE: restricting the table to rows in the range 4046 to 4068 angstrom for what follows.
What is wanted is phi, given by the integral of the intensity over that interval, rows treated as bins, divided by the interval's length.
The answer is 9.4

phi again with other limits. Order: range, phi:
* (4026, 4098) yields 9.5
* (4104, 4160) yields 9.3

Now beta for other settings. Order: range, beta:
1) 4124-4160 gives 9.0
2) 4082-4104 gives 10.9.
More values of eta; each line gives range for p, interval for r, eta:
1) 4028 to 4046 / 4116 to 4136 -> 0.952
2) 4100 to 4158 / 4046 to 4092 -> 0.973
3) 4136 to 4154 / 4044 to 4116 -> 0.969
